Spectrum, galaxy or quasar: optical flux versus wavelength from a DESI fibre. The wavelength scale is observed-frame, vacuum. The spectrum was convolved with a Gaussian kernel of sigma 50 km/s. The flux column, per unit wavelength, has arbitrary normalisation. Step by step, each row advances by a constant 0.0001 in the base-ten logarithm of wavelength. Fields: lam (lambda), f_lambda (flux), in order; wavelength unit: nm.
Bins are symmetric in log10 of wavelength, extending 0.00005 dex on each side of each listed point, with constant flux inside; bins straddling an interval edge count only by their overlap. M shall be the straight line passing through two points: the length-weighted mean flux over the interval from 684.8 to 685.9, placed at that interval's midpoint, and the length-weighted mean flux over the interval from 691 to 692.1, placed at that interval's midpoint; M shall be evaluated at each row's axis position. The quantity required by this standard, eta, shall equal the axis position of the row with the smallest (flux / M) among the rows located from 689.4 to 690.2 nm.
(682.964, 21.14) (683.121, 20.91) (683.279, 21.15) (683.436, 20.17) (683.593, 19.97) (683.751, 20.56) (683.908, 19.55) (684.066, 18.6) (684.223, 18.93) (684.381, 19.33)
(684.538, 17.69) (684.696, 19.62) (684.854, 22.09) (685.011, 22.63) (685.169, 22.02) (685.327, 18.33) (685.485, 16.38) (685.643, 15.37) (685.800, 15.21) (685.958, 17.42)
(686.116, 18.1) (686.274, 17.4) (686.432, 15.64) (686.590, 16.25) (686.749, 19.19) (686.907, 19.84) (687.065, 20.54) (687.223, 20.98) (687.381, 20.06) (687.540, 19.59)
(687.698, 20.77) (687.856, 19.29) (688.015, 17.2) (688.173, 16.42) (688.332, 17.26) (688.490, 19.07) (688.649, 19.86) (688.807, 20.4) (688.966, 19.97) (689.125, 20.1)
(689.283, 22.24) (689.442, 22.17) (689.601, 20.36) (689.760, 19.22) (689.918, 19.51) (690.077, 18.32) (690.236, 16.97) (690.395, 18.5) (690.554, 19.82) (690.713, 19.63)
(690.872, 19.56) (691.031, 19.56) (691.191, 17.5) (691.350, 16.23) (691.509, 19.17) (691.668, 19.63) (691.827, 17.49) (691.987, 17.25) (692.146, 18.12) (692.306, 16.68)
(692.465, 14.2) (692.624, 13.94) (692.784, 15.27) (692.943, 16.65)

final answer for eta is 690.077 nm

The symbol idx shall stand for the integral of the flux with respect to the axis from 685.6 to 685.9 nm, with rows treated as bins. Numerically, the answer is 5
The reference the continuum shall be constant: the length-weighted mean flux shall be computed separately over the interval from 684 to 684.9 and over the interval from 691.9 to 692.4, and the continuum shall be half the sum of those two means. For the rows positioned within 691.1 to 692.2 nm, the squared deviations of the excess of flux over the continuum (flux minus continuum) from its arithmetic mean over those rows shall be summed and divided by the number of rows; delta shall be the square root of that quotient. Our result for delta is 1.1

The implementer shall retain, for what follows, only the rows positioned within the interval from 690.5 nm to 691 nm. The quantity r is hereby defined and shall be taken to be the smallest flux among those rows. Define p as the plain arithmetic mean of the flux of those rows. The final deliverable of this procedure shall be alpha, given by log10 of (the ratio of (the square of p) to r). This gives 1.30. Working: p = 19.7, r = 19.56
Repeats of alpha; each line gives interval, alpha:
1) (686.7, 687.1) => 1.31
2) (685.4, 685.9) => 1.21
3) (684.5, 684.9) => 1.35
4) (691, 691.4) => 1.29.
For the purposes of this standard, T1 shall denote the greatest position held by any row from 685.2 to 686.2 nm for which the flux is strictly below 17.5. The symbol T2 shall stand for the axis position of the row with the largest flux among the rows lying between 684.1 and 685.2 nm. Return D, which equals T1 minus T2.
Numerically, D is 0.95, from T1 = 685.958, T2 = 685.011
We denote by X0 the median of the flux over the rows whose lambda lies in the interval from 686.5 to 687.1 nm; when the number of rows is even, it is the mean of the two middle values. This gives 19.5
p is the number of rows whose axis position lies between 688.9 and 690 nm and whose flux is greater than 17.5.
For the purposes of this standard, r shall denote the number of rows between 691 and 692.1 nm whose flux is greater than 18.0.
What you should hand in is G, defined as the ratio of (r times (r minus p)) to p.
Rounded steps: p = 7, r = 3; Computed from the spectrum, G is -1.7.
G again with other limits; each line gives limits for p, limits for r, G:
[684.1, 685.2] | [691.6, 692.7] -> -1.4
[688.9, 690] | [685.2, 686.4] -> -1.4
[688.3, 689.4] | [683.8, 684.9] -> 0.0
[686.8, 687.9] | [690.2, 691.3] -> -1.4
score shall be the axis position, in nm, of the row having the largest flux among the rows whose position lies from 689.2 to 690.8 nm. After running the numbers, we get 689.283 nm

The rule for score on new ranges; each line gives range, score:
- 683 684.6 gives 683.279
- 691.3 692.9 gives 691.668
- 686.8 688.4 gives 687.223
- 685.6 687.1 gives 687.065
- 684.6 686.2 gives 685.011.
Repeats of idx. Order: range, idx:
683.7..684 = 6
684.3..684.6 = 6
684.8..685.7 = 18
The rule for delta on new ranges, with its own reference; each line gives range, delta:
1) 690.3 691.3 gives 0.8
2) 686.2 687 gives 1.6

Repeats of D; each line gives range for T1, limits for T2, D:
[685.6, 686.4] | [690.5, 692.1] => -4.28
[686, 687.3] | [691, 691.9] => -5.08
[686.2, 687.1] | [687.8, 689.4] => -2.69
